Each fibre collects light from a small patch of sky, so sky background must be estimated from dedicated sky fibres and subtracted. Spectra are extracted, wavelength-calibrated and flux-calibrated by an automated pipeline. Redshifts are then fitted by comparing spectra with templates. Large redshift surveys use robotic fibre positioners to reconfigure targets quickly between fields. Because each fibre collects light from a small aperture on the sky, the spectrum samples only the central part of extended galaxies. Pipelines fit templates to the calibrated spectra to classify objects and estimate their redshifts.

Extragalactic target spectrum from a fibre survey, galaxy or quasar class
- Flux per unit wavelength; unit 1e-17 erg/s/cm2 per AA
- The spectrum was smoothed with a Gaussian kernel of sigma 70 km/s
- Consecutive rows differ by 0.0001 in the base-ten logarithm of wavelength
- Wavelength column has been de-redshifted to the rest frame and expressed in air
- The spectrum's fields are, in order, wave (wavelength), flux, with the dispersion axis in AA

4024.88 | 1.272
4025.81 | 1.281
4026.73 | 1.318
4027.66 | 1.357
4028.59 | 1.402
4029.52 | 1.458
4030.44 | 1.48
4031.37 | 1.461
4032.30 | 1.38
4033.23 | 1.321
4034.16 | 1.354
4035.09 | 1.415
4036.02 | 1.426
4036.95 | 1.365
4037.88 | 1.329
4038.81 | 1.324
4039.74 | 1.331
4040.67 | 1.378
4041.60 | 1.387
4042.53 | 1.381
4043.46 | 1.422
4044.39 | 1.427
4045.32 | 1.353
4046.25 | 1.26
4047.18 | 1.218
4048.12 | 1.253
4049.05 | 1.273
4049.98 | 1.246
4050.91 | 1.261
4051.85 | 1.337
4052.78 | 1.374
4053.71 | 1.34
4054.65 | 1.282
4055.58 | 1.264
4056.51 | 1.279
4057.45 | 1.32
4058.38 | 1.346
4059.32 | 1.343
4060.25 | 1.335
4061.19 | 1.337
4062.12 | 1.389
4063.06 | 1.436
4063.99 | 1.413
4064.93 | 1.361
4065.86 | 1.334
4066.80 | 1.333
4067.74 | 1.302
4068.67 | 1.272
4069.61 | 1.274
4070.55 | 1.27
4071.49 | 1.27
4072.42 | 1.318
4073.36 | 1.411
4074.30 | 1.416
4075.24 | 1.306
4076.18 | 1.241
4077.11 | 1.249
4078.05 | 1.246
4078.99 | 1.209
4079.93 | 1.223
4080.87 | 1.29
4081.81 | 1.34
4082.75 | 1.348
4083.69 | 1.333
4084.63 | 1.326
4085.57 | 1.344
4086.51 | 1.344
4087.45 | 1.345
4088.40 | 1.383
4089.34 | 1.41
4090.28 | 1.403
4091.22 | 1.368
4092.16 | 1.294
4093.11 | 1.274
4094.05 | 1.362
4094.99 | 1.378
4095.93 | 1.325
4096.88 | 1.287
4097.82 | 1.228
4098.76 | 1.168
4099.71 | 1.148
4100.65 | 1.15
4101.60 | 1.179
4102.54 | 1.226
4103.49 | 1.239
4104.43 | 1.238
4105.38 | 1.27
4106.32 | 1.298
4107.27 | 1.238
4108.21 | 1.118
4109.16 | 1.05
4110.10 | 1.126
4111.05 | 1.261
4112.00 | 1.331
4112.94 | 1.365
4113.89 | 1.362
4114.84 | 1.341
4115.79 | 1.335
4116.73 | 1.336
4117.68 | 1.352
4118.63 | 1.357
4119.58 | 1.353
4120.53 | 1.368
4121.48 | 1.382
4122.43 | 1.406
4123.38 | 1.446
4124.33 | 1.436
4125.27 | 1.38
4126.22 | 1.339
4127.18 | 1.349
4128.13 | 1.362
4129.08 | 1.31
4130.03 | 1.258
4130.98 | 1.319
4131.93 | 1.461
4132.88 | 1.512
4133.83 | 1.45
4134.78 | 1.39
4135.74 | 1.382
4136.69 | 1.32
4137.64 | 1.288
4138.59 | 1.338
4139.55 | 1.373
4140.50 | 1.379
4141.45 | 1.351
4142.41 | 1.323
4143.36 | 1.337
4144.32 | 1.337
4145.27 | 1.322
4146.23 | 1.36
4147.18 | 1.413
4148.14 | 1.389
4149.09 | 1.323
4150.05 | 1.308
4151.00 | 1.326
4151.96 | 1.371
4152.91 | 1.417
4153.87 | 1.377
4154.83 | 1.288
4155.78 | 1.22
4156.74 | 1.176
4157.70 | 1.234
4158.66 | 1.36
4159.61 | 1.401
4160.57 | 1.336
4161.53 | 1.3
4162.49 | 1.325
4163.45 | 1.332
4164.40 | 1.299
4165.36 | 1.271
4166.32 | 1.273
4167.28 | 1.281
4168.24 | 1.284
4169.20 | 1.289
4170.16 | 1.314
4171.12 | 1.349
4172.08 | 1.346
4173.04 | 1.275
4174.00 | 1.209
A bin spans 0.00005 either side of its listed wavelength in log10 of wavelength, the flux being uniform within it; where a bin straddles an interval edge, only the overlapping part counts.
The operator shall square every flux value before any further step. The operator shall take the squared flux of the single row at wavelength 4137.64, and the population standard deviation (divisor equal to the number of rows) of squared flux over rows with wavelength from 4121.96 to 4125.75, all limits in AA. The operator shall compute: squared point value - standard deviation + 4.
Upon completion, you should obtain 5.59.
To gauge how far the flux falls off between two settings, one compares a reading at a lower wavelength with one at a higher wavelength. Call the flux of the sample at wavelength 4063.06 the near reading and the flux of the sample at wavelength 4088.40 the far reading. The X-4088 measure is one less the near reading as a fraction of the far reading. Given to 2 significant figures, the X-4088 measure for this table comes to -0.038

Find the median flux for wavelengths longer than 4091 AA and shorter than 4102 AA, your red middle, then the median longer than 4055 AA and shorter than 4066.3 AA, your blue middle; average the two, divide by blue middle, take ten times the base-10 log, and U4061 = -0.10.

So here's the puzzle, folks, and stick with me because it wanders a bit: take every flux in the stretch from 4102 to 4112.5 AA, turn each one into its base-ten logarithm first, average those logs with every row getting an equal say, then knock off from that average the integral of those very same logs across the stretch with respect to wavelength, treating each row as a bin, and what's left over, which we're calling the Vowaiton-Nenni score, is -0.80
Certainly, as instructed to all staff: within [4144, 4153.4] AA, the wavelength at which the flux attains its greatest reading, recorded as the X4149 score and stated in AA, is 4152.91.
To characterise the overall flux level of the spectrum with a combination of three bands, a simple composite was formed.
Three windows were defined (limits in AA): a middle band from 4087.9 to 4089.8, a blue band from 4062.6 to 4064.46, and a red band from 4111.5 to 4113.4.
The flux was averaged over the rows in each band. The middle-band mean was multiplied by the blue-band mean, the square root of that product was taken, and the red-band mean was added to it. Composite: 2.76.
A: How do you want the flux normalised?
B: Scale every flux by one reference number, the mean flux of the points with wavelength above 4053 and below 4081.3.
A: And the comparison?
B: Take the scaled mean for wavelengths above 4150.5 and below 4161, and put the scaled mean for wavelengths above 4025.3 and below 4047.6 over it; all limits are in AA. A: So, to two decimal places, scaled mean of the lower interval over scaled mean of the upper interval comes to 1.04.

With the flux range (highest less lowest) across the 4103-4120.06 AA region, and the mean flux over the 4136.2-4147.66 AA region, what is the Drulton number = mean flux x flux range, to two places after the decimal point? 0.42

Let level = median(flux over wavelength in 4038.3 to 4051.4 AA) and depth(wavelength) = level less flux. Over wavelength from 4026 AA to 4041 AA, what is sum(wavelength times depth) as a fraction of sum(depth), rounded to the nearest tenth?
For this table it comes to 4032.5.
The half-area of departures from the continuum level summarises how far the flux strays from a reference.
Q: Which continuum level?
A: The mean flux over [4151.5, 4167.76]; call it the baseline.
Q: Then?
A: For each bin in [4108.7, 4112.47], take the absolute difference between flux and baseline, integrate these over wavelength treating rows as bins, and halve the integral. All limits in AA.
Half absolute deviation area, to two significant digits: 0.24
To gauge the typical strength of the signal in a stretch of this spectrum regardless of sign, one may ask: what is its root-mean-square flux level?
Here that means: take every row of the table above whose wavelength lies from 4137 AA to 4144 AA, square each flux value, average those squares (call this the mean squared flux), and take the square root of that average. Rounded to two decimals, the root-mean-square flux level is 1.34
